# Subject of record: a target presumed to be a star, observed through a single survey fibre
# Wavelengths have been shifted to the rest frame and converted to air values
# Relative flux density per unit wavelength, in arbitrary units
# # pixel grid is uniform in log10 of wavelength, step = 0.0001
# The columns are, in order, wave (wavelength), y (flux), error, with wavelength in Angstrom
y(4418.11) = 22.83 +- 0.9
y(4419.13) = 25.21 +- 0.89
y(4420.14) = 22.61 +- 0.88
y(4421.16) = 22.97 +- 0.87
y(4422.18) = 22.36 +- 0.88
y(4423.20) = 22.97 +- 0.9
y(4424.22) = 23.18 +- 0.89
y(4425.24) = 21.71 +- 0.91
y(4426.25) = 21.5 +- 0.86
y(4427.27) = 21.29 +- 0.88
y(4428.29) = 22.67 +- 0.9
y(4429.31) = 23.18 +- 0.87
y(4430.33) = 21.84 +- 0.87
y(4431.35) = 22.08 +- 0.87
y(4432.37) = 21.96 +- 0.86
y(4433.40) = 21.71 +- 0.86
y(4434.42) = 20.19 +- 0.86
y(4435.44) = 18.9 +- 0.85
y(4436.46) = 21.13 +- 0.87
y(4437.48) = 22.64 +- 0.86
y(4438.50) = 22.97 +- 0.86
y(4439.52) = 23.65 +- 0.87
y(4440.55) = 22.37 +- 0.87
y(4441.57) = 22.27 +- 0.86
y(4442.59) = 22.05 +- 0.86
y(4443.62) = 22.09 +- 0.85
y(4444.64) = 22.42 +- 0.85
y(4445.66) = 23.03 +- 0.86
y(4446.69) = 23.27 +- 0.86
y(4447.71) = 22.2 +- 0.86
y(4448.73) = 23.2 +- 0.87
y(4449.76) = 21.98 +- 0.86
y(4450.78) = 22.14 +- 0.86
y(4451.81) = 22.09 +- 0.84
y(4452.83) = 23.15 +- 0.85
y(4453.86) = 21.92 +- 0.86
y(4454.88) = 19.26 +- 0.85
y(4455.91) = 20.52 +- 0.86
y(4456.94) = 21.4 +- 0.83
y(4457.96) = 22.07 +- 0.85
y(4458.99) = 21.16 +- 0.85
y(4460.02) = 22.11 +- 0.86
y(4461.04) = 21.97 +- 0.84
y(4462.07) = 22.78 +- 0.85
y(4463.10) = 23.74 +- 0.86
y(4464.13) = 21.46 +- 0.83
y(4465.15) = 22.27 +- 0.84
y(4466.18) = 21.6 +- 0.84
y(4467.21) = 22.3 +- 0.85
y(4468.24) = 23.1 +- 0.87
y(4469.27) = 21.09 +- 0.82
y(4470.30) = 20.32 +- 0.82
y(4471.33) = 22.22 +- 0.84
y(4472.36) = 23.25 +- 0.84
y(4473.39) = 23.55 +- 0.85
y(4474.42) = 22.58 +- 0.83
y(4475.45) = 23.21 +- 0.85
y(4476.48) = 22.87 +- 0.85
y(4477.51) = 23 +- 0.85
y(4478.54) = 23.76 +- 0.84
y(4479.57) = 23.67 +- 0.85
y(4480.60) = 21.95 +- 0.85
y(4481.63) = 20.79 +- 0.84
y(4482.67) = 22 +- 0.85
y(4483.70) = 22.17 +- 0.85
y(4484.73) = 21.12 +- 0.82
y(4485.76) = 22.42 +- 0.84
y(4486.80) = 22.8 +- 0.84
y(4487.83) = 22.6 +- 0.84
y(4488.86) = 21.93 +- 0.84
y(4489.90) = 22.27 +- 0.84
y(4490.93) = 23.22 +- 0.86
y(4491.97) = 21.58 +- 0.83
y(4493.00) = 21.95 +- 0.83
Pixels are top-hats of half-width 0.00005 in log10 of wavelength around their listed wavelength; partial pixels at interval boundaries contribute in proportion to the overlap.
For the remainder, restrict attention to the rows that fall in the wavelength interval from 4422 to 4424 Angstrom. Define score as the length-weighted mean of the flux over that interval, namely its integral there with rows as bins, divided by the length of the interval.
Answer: 22.8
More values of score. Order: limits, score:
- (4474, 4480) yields 23.2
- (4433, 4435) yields 20.9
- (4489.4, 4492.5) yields 22.4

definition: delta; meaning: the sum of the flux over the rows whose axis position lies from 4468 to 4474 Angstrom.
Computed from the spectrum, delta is 134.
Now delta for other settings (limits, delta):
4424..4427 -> 66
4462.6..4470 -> 156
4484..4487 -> 66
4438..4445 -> 158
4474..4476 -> 46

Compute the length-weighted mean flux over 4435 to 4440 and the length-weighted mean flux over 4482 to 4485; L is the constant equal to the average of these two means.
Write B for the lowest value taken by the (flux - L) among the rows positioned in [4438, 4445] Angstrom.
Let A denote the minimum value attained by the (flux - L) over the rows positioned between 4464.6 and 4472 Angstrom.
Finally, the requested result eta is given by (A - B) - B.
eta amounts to -1.9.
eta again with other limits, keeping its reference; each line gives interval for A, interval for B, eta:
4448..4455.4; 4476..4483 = -0.5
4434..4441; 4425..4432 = -1.8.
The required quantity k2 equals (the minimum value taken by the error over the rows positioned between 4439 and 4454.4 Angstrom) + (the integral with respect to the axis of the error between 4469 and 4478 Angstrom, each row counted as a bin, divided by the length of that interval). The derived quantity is 1.679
